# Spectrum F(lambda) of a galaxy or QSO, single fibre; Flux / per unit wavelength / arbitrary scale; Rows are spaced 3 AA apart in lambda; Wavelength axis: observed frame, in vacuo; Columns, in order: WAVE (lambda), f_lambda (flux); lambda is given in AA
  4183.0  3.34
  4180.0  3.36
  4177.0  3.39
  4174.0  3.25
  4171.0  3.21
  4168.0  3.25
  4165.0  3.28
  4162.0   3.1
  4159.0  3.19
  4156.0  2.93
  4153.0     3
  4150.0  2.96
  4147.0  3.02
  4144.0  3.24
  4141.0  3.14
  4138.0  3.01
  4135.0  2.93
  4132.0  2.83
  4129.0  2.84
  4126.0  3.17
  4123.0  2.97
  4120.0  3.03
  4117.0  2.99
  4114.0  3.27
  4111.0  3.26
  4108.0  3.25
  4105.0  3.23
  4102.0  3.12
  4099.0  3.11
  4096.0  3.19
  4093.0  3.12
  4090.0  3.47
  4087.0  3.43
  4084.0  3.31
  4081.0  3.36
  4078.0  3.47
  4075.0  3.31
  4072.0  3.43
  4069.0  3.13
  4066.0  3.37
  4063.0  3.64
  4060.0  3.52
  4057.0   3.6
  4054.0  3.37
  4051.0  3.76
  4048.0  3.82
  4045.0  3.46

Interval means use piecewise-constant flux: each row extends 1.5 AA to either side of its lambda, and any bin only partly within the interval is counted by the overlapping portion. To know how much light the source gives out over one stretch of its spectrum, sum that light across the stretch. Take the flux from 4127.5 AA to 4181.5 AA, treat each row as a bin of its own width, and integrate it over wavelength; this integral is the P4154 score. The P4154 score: 168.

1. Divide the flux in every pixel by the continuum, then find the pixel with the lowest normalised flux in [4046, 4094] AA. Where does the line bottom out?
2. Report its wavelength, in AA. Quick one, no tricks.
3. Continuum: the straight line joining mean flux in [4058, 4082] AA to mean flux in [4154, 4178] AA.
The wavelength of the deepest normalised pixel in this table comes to 4069.0 AA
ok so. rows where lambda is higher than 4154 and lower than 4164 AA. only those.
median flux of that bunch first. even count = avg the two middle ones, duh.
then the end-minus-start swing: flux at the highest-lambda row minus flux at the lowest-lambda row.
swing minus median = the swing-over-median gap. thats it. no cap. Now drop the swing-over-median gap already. -2.93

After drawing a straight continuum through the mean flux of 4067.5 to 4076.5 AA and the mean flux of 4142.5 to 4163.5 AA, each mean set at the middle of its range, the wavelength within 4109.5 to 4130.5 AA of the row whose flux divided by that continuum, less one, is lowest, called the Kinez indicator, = 4129.0 AA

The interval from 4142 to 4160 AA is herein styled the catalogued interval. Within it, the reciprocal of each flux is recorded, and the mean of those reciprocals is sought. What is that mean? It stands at 0.328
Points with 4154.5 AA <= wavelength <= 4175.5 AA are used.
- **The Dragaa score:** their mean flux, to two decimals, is 3.17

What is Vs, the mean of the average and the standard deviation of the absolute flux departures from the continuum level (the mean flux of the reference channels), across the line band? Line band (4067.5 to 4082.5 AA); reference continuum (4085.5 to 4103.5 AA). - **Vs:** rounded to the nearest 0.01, 0.10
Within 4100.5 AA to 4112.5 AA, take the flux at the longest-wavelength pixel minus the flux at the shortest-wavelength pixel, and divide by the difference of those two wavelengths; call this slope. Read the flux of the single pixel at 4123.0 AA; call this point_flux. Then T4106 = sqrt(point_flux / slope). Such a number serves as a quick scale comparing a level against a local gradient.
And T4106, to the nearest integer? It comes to 14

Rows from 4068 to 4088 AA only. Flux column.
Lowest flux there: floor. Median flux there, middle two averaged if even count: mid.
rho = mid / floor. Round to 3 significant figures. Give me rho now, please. 1.07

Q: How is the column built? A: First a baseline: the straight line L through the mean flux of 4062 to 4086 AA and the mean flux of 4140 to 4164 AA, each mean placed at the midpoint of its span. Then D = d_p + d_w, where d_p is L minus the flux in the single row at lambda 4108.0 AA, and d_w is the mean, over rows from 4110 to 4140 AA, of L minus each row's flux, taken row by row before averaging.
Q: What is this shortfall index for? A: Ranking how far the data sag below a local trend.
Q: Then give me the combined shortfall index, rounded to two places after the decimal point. 0.14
